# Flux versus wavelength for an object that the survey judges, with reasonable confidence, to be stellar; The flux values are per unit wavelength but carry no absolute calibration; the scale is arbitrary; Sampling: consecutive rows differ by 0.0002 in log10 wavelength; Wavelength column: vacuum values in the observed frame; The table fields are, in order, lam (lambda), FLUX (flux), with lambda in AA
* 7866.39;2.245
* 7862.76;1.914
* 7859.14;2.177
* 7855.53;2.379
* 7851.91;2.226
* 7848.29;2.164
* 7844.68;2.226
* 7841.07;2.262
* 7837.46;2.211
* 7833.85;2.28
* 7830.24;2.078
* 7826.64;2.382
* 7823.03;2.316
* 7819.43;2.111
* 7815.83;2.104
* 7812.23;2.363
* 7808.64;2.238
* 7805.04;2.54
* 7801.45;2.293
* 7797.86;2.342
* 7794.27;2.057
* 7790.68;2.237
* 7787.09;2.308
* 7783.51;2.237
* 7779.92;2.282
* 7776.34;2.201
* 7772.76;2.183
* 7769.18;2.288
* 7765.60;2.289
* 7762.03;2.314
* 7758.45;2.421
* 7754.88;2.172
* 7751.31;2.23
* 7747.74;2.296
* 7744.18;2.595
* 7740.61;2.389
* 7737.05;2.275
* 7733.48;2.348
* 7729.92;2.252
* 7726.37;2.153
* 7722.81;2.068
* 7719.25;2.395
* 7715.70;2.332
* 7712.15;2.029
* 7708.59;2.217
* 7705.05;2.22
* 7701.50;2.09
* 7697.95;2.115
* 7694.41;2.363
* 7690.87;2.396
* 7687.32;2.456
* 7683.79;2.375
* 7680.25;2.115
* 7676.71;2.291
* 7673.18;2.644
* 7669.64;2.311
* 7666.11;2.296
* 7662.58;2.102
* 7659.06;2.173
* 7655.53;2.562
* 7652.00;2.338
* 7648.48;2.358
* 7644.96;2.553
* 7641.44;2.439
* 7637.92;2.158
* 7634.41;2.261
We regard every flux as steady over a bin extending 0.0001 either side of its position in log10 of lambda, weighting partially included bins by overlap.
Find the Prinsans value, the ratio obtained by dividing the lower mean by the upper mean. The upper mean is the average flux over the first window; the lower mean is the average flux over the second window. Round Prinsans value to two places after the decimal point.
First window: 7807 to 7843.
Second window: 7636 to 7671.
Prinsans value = 1.04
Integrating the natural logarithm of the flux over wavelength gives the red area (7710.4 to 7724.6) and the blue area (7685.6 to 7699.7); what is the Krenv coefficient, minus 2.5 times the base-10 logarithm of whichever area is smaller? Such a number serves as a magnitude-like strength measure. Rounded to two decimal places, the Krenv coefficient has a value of -2.62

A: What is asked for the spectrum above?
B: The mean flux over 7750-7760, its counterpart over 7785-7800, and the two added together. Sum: 4.51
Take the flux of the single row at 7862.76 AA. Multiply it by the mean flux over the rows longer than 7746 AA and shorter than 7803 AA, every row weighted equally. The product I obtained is 4.3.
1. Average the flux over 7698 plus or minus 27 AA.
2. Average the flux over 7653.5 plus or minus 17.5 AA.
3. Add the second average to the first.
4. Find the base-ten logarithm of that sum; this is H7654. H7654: 0.663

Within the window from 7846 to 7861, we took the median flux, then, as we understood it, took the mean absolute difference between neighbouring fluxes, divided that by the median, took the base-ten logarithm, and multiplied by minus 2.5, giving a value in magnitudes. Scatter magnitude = 3.0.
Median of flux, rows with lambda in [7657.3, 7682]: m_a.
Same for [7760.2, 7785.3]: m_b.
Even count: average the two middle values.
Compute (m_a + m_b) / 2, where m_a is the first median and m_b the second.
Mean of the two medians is 2.29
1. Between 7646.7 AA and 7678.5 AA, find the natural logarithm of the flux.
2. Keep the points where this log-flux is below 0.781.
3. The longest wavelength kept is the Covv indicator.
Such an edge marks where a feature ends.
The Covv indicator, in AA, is 7662.58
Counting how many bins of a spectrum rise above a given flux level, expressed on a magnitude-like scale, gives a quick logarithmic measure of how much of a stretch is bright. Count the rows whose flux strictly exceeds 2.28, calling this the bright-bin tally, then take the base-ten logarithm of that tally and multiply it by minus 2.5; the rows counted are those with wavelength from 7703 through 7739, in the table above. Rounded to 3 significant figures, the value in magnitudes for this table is -1.19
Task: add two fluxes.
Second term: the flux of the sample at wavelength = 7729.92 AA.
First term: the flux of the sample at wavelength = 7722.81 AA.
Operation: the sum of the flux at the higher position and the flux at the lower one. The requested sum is 4.32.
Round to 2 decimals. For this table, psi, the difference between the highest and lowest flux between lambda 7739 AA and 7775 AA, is 0.42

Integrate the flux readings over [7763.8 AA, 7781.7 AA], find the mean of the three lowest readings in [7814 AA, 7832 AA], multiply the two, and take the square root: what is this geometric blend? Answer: 9.19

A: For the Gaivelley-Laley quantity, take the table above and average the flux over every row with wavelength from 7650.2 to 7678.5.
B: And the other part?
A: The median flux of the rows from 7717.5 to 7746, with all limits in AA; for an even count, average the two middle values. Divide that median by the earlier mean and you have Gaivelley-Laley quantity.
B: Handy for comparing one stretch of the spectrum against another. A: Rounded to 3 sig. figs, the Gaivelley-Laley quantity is 0.988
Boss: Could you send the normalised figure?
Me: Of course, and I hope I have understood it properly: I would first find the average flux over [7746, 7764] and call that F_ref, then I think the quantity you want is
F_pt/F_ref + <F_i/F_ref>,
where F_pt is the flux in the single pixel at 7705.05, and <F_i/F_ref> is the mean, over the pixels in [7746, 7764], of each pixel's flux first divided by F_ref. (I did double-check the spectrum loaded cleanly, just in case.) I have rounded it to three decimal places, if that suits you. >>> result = 1.971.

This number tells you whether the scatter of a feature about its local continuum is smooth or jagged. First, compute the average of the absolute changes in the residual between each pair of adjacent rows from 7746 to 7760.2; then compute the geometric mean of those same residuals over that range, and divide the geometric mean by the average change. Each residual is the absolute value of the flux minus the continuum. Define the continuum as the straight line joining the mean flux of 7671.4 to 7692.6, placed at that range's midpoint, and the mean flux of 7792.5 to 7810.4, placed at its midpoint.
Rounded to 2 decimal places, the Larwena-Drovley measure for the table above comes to 1.45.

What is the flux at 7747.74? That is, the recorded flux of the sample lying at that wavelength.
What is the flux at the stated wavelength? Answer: 2.296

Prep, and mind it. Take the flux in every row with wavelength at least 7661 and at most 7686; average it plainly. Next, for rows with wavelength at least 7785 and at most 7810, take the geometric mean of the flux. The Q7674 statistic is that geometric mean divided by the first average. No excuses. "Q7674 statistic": 0.99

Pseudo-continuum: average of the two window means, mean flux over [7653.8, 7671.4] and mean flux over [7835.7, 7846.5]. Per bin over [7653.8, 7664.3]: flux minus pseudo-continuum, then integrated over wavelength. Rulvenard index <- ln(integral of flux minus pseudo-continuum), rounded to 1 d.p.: -1.7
